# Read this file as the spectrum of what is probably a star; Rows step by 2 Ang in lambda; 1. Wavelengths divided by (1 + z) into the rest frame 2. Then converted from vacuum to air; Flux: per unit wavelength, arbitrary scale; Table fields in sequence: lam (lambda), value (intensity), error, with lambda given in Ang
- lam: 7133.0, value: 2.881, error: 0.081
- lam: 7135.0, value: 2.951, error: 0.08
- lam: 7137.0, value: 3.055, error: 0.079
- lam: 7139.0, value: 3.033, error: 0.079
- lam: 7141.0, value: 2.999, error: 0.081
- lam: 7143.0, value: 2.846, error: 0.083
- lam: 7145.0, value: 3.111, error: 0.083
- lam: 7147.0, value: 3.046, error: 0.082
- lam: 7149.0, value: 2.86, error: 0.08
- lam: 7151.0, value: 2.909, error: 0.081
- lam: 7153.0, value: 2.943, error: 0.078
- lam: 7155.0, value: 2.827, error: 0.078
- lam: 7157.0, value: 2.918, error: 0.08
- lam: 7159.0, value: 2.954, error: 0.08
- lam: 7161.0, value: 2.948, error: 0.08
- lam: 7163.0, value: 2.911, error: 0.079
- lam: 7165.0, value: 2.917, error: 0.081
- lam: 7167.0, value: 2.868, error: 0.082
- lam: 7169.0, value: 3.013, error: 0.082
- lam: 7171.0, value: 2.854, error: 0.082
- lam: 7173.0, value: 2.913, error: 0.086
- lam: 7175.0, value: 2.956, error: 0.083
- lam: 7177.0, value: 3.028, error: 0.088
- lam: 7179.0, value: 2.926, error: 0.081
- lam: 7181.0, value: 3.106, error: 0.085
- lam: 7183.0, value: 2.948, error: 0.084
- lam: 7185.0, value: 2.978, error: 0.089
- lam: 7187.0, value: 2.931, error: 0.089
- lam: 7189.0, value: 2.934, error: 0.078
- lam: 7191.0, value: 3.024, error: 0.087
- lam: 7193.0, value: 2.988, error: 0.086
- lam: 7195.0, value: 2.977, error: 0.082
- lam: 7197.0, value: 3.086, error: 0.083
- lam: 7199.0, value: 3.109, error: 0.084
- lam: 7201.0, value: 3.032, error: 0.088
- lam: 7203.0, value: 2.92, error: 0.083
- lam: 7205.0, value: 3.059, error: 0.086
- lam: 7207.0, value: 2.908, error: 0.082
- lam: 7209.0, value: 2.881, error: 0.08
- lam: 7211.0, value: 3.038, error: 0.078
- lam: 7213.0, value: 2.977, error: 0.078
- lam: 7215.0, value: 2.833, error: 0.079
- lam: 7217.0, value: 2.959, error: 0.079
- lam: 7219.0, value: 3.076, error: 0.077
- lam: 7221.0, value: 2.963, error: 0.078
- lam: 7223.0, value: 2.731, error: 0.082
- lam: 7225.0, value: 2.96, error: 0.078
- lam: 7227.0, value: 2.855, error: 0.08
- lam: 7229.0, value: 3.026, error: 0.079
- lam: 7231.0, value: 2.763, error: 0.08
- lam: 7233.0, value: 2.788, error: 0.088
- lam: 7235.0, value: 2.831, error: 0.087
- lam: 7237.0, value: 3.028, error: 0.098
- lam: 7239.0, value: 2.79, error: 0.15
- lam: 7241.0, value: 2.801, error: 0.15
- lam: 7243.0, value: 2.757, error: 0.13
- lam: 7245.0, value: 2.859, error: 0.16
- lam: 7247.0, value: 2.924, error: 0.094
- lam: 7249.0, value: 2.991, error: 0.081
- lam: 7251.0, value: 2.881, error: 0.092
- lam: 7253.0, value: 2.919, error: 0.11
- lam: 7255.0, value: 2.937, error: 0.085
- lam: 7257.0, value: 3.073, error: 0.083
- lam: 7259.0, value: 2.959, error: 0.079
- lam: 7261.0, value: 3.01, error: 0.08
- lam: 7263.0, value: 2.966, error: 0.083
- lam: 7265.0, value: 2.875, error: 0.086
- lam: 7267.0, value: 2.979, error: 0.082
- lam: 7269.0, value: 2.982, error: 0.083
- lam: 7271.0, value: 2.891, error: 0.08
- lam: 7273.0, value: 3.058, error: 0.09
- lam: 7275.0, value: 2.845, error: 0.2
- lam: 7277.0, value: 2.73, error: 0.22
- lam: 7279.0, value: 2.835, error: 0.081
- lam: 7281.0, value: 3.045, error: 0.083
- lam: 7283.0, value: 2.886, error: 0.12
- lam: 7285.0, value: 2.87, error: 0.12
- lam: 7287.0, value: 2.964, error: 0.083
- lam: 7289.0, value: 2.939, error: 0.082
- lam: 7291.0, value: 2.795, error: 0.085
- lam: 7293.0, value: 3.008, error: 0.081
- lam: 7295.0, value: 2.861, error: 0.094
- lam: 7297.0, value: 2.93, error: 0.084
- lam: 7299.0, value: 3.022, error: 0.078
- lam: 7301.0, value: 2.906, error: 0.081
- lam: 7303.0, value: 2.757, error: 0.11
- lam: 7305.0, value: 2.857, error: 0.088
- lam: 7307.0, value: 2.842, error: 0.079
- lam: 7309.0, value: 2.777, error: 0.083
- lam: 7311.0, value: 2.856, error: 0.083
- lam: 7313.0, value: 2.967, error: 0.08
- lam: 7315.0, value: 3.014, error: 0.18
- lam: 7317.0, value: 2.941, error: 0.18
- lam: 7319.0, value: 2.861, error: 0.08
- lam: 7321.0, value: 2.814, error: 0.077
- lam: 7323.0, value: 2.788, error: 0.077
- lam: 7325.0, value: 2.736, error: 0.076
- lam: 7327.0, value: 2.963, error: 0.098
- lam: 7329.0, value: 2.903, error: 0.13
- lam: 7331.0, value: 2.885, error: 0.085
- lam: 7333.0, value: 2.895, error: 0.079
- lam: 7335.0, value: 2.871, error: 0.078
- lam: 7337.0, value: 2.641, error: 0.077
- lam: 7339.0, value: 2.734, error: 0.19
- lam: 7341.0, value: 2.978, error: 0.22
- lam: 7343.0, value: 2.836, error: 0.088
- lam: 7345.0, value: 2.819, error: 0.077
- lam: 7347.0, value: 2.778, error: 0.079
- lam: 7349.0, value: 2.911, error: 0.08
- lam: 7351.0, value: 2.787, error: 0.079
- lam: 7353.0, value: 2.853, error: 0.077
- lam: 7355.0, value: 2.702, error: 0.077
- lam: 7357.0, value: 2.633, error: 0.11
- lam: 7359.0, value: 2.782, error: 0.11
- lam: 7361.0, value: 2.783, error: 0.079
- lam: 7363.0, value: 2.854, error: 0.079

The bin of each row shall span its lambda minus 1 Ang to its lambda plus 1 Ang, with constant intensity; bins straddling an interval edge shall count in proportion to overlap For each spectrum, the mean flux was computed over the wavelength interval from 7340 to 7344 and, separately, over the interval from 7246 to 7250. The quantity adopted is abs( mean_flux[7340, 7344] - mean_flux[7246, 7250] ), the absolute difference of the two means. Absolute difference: 0.05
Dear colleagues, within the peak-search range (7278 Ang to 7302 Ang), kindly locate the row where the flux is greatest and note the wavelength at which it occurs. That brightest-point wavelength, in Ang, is 7281.0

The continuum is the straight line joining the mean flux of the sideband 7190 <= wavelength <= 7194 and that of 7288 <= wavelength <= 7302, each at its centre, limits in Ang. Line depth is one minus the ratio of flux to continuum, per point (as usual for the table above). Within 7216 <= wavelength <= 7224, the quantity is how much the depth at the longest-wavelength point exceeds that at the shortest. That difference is 0.075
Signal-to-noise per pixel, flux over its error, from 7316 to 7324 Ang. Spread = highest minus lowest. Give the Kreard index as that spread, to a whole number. 20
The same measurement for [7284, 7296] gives 13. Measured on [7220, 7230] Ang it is 5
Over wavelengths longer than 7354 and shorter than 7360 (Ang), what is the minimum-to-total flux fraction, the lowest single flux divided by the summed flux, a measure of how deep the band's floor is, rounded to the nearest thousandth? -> 0.324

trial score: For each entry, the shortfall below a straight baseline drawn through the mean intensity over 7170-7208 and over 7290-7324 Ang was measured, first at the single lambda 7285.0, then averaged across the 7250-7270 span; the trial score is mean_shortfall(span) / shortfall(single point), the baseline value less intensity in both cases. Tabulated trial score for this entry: -1.2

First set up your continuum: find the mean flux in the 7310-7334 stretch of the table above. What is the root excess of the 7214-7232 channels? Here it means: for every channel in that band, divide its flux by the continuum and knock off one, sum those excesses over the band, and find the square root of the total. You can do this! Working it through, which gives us 0.26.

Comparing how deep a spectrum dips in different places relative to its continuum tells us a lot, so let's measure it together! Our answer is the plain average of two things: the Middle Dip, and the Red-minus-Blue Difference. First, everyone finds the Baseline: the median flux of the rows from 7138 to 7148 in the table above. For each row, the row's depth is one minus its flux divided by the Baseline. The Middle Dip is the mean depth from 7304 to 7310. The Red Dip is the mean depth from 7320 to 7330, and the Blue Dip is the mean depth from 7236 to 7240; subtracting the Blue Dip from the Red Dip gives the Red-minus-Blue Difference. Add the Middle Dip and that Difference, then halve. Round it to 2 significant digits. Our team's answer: 0.045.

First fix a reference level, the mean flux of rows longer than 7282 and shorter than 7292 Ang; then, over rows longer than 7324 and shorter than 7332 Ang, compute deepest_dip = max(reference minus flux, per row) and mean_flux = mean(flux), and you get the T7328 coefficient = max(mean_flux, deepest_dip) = 2.87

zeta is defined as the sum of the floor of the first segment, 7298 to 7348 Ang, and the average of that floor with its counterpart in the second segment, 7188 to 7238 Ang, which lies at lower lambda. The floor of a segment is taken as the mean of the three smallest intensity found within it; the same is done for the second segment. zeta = 5.44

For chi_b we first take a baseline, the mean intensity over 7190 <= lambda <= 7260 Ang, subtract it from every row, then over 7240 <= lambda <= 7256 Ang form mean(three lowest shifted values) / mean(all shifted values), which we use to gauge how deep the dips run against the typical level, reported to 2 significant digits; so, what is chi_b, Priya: 2.5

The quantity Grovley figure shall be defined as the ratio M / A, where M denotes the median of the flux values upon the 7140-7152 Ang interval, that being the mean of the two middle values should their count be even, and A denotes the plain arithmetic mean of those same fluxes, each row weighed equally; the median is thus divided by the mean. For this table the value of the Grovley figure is 0.997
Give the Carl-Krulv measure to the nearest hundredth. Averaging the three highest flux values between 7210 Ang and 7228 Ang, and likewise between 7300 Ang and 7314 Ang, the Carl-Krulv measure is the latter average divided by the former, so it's 0.96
